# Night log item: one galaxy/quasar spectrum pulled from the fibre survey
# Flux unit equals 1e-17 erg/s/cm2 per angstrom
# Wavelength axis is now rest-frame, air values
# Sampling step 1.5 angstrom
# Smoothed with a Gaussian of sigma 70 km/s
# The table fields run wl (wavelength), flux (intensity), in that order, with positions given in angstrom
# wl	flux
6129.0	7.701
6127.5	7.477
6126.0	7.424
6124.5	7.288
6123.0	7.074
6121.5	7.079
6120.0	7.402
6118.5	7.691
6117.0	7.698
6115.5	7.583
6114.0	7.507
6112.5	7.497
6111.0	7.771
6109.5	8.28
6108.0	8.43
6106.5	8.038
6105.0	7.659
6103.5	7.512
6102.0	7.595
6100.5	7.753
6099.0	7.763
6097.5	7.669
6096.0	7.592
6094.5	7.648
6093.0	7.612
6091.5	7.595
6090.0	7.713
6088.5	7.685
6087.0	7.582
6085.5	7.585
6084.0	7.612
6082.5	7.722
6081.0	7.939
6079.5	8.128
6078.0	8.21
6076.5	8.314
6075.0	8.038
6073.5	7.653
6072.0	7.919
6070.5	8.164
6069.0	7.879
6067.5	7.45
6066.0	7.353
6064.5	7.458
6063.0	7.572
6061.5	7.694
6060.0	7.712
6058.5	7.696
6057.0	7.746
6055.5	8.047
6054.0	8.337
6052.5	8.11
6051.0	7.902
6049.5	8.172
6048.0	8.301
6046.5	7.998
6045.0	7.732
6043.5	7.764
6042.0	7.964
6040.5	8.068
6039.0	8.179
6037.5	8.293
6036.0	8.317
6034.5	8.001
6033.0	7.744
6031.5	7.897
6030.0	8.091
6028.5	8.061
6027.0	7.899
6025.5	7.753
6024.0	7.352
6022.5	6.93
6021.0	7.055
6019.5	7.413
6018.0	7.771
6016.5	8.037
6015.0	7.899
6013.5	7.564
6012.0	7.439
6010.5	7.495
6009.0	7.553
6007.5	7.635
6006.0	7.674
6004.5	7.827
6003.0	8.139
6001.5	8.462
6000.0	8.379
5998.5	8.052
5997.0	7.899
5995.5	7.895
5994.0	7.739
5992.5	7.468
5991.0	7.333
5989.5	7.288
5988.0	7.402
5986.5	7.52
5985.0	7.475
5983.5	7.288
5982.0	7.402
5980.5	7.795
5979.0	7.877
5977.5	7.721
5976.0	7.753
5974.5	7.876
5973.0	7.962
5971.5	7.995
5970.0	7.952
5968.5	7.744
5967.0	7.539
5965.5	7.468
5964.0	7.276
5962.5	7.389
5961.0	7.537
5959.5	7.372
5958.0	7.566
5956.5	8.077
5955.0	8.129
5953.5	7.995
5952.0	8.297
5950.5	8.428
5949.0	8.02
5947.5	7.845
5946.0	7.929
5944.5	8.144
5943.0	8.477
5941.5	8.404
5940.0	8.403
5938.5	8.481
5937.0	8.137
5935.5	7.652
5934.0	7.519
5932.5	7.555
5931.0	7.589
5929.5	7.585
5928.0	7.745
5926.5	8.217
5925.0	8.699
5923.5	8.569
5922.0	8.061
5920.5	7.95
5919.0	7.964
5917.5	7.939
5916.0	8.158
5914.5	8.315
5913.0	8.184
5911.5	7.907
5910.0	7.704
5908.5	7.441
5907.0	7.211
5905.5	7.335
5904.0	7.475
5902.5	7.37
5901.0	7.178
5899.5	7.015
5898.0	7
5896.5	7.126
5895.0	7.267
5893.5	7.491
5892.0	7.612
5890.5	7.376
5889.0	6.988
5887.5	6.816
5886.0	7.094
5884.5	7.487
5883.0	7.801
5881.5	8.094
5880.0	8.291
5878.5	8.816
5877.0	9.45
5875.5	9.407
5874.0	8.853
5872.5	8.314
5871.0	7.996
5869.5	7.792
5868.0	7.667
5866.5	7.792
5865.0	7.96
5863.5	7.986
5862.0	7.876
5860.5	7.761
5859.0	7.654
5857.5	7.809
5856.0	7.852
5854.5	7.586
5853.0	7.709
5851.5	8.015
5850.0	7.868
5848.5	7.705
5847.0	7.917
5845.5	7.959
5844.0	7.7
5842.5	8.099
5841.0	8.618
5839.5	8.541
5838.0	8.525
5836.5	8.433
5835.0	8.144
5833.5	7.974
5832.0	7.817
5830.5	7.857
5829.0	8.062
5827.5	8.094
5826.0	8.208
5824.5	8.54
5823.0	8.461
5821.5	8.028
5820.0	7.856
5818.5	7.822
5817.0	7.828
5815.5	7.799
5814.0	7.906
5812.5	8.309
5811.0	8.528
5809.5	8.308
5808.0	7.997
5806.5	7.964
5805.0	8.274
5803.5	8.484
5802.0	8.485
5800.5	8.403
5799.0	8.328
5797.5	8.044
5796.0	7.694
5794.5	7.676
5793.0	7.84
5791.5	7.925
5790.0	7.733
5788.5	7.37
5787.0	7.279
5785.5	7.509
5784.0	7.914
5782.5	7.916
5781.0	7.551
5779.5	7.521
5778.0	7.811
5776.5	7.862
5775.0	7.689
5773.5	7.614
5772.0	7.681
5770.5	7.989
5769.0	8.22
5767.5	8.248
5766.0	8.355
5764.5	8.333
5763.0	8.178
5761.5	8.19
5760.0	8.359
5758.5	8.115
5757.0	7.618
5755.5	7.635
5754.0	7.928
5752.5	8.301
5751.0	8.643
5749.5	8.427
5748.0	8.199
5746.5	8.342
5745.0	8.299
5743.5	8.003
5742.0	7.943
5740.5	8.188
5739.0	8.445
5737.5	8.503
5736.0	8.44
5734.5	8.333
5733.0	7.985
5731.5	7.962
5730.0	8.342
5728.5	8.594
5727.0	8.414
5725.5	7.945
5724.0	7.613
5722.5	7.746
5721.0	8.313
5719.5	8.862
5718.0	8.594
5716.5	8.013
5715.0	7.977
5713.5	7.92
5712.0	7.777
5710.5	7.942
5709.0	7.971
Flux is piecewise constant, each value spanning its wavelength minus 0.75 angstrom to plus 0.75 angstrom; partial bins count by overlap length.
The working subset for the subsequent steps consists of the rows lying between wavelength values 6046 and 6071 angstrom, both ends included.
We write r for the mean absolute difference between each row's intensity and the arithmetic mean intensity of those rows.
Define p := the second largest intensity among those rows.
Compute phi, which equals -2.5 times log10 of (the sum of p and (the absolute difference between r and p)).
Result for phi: -3.03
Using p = 8.301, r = 0.26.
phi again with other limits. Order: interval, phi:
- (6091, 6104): -2.97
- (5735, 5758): -3.06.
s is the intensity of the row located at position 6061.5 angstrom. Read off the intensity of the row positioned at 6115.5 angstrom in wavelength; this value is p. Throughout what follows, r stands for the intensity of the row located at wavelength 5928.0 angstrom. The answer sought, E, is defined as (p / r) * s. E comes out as 7.5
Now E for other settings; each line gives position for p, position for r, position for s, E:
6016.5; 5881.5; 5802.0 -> 8.4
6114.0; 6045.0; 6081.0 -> 7.7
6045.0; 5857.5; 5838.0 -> 8.4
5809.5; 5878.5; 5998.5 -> 7.6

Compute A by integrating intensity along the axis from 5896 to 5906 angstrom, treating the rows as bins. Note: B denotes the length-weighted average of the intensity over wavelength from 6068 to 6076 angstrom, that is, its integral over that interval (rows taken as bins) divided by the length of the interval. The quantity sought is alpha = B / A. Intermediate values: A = 72.1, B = 7.93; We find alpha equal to 0.110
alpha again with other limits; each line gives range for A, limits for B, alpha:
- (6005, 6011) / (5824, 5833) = 0.177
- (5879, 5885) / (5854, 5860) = 0.162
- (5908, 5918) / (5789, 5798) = 0.098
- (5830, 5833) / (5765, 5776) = 0.339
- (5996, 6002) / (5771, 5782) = 0.157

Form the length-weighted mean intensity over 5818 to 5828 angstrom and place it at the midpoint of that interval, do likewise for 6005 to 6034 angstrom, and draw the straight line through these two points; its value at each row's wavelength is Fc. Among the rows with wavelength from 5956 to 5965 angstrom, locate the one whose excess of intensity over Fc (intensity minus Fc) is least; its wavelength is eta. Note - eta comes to 5964.0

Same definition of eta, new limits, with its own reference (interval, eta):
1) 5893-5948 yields 5898.0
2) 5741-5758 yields 5757.0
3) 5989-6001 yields 5989.5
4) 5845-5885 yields 5884.5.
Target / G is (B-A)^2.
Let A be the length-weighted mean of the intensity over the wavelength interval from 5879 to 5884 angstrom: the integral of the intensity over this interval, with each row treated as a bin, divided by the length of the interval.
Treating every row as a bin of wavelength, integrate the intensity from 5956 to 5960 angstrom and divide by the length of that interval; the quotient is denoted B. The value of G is 0.16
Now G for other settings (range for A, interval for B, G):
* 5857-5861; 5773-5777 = 0.00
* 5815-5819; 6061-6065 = 0.06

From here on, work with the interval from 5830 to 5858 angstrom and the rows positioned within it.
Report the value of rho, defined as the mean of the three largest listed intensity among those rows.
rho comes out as 8.56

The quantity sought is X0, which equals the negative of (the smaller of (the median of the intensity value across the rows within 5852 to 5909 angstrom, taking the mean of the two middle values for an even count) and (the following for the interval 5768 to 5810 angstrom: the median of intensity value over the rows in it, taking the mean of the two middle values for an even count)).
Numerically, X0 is -7.7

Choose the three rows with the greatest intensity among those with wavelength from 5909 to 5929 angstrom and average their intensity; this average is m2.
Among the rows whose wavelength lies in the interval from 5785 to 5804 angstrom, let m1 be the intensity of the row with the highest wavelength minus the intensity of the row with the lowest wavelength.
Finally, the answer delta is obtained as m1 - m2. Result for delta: -7.55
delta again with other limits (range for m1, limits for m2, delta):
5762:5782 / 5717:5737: -9.31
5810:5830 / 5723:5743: -8.98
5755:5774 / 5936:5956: -8.48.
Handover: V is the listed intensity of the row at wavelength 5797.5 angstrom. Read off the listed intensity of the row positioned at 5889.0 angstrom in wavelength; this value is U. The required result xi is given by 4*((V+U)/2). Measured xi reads 30.1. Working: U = 6.988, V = 8.044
